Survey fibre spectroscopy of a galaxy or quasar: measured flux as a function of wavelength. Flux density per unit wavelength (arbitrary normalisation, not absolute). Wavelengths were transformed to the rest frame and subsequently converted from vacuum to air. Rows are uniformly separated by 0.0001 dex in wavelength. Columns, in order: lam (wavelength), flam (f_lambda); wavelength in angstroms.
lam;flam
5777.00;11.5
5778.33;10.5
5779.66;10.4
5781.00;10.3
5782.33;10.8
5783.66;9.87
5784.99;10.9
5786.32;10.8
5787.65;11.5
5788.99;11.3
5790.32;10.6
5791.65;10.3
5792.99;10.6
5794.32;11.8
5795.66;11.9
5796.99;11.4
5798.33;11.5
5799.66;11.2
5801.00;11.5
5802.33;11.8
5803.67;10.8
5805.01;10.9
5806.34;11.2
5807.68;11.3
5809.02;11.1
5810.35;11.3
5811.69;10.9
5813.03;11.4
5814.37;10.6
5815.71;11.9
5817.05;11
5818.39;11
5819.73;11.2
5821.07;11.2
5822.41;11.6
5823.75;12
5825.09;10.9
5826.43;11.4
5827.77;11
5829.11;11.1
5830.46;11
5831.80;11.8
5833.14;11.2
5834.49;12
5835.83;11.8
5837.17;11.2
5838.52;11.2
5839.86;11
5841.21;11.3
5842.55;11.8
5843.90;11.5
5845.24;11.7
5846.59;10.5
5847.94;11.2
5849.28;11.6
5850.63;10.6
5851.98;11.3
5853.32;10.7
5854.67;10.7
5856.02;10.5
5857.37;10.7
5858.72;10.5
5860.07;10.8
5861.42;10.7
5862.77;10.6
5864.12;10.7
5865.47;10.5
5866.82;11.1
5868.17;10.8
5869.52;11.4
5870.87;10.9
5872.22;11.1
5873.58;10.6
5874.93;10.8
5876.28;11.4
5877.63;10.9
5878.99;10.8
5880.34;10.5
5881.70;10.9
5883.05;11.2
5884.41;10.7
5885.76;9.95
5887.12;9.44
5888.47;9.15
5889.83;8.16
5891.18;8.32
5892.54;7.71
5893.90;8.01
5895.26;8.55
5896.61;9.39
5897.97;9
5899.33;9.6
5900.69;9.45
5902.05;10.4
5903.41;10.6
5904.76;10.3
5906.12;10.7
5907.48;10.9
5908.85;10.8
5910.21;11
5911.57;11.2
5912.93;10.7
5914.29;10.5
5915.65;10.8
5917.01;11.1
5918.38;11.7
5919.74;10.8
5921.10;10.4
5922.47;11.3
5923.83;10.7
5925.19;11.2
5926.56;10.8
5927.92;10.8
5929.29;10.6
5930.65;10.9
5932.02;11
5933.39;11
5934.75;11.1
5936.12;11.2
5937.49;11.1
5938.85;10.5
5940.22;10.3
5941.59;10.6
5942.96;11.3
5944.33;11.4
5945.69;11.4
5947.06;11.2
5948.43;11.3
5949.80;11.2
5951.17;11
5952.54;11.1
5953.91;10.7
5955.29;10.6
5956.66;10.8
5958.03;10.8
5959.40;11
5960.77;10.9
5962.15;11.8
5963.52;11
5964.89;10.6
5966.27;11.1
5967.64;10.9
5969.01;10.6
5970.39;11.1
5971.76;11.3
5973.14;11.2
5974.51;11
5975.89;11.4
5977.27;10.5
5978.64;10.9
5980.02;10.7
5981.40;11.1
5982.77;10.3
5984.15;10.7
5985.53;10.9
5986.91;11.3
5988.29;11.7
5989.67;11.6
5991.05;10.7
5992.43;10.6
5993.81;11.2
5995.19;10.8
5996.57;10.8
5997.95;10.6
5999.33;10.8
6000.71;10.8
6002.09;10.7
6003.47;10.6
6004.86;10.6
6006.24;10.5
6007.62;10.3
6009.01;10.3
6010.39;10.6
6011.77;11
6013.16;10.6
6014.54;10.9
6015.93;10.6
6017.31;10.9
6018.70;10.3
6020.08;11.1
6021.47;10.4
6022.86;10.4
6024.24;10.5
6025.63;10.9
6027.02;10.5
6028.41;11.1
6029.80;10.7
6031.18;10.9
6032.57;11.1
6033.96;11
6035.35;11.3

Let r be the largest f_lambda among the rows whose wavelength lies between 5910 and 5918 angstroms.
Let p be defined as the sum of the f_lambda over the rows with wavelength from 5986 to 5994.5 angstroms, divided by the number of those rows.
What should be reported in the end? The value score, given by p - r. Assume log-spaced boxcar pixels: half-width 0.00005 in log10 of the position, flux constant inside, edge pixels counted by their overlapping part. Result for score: -0.02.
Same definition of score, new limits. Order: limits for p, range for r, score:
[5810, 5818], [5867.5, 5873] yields -0.22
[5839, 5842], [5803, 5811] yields -0.15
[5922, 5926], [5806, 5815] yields -0.33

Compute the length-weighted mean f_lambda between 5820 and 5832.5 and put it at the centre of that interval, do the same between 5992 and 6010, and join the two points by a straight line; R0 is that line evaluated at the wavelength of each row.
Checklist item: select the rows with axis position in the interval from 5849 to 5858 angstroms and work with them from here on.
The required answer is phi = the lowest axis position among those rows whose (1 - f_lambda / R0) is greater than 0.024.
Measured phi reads 5850.63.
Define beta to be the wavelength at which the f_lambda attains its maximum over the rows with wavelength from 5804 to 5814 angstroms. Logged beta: 5813.03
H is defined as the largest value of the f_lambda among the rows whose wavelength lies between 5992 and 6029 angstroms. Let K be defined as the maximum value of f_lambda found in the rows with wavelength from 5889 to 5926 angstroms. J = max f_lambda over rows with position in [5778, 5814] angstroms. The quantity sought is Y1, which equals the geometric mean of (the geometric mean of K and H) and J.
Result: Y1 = 11.7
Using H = 11.2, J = 11.9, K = 11.7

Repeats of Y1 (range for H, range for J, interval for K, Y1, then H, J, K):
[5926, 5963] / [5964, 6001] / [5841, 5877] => 11.7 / 11.8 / 11.7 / 11.8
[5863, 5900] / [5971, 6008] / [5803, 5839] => 11.7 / 11.4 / 11.7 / 12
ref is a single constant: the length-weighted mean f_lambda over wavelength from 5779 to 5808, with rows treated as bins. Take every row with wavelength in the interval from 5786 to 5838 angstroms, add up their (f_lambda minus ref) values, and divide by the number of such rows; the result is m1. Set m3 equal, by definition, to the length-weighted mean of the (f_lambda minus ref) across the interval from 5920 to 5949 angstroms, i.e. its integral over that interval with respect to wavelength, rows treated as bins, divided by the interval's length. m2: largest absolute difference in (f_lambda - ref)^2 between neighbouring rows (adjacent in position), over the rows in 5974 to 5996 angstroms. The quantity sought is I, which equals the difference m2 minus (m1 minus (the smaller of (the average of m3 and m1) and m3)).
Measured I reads 0.2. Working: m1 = 0.2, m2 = 0.52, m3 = -0.07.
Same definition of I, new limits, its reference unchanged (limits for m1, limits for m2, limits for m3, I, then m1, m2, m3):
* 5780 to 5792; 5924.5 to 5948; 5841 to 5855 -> 0.6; -0.3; 0.35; 0.15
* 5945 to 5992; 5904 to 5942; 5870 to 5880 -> 0.4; 0.0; 0.45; -0.10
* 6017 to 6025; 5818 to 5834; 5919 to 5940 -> 1.1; -0.4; 0.93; -0.14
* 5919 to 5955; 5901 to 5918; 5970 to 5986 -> 0.4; -0.1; 0.42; -0.10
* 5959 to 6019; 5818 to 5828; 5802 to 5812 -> 1.1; -0.2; 0.93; 0.12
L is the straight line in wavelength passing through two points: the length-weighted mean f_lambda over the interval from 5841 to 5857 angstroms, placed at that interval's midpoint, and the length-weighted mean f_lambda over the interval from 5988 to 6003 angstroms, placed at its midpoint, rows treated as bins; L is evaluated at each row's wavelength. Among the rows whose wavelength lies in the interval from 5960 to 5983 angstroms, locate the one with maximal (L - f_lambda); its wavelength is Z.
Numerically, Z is 5982.77 angstroms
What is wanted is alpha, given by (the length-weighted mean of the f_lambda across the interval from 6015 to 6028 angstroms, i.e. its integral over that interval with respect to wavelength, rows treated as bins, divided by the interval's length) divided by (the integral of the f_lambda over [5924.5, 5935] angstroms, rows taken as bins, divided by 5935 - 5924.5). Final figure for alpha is 0.97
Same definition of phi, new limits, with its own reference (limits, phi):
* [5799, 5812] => 5803.67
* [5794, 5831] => 5803.67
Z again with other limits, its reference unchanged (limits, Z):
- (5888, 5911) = 5892.54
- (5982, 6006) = 5982.77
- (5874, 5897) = 5892.54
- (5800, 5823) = 5814.37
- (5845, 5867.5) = 5846.59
